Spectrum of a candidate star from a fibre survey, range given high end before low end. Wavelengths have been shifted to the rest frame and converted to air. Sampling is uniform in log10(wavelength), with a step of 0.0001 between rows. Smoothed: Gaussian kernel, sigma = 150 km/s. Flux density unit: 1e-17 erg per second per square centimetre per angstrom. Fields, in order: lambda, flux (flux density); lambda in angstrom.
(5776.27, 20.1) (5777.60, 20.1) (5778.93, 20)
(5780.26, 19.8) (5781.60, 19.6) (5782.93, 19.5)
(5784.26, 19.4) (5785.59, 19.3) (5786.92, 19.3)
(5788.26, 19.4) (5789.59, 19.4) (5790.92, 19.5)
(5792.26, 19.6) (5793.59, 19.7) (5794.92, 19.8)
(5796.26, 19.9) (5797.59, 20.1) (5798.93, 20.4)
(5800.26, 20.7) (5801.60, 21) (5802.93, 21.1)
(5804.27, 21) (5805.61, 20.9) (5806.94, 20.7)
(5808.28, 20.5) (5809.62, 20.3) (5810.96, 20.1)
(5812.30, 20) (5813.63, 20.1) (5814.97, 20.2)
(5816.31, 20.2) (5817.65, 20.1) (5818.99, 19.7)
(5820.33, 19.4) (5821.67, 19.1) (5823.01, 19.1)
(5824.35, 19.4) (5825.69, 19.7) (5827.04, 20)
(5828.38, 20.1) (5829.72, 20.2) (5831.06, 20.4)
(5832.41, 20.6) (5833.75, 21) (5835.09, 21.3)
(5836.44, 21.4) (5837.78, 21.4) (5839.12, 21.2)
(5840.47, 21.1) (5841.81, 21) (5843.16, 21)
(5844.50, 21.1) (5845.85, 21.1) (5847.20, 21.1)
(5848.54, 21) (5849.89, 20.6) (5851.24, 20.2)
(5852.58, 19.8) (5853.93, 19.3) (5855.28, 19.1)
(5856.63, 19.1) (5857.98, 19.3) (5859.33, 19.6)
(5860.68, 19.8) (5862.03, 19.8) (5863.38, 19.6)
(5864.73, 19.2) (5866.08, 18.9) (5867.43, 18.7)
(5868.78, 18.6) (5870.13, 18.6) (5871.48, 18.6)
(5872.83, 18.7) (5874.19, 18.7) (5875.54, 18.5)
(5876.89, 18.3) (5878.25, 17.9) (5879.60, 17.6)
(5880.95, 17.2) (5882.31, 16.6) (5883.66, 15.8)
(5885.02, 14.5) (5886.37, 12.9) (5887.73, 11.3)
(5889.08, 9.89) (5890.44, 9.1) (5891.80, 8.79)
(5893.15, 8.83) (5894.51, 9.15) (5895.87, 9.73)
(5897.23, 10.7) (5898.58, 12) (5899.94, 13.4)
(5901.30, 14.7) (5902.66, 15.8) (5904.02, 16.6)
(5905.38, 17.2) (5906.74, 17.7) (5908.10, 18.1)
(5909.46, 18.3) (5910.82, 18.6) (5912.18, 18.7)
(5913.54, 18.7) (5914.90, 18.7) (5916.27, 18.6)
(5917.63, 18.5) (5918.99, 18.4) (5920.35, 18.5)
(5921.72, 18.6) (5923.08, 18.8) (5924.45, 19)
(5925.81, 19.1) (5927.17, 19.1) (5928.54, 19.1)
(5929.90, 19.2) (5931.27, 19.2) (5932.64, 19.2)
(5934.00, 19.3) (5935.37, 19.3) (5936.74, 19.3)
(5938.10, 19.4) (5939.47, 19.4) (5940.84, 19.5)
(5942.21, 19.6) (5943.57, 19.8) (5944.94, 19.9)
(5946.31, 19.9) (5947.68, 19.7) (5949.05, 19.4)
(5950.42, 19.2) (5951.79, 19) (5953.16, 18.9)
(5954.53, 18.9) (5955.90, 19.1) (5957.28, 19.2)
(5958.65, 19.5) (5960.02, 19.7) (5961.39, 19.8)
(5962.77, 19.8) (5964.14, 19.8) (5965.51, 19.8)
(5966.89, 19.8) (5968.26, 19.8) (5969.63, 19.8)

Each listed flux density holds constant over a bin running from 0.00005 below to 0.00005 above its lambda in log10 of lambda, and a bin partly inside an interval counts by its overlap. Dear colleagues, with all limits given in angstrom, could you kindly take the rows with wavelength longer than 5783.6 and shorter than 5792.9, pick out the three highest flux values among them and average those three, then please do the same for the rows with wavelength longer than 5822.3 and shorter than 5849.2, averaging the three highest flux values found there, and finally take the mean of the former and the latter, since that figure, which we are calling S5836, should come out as 20.4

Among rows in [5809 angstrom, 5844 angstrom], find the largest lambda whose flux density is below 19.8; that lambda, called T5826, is 5825.69 angstrom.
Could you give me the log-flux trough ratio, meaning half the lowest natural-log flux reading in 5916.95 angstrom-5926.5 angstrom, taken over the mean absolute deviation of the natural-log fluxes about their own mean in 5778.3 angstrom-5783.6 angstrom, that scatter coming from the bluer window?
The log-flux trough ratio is 164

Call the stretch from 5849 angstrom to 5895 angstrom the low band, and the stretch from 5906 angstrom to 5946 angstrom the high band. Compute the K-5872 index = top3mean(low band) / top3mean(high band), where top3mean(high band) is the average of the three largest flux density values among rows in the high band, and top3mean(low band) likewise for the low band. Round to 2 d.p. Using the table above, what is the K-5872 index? 1.02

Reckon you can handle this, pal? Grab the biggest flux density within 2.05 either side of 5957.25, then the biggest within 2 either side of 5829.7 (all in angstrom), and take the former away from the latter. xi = 0.90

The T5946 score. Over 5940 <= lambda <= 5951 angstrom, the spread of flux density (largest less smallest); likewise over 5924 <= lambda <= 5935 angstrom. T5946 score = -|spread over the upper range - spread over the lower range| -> -0.40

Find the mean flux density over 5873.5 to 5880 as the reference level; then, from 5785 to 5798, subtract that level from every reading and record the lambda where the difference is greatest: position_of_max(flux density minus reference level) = 5797.59 angstrom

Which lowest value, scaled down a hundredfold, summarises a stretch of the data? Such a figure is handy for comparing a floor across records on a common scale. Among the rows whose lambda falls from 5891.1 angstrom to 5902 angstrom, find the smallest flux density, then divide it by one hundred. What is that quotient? 0.088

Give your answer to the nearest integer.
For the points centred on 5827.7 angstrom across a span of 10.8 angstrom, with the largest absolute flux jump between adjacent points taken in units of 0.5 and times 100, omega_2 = 60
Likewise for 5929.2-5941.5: 20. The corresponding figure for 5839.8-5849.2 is 20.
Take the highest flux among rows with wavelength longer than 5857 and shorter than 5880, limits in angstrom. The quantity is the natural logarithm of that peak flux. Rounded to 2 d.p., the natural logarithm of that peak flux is 2.99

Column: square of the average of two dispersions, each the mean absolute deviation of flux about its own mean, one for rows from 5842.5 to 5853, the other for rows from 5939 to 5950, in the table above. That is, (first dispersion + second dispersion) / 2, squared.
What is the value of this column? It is 0.08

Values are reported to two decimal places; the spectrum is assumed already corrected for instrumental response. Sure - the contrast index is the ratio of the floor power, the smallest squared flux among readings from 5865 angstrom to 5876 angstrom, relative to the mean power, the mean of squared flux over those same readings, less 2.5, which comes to -1.52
